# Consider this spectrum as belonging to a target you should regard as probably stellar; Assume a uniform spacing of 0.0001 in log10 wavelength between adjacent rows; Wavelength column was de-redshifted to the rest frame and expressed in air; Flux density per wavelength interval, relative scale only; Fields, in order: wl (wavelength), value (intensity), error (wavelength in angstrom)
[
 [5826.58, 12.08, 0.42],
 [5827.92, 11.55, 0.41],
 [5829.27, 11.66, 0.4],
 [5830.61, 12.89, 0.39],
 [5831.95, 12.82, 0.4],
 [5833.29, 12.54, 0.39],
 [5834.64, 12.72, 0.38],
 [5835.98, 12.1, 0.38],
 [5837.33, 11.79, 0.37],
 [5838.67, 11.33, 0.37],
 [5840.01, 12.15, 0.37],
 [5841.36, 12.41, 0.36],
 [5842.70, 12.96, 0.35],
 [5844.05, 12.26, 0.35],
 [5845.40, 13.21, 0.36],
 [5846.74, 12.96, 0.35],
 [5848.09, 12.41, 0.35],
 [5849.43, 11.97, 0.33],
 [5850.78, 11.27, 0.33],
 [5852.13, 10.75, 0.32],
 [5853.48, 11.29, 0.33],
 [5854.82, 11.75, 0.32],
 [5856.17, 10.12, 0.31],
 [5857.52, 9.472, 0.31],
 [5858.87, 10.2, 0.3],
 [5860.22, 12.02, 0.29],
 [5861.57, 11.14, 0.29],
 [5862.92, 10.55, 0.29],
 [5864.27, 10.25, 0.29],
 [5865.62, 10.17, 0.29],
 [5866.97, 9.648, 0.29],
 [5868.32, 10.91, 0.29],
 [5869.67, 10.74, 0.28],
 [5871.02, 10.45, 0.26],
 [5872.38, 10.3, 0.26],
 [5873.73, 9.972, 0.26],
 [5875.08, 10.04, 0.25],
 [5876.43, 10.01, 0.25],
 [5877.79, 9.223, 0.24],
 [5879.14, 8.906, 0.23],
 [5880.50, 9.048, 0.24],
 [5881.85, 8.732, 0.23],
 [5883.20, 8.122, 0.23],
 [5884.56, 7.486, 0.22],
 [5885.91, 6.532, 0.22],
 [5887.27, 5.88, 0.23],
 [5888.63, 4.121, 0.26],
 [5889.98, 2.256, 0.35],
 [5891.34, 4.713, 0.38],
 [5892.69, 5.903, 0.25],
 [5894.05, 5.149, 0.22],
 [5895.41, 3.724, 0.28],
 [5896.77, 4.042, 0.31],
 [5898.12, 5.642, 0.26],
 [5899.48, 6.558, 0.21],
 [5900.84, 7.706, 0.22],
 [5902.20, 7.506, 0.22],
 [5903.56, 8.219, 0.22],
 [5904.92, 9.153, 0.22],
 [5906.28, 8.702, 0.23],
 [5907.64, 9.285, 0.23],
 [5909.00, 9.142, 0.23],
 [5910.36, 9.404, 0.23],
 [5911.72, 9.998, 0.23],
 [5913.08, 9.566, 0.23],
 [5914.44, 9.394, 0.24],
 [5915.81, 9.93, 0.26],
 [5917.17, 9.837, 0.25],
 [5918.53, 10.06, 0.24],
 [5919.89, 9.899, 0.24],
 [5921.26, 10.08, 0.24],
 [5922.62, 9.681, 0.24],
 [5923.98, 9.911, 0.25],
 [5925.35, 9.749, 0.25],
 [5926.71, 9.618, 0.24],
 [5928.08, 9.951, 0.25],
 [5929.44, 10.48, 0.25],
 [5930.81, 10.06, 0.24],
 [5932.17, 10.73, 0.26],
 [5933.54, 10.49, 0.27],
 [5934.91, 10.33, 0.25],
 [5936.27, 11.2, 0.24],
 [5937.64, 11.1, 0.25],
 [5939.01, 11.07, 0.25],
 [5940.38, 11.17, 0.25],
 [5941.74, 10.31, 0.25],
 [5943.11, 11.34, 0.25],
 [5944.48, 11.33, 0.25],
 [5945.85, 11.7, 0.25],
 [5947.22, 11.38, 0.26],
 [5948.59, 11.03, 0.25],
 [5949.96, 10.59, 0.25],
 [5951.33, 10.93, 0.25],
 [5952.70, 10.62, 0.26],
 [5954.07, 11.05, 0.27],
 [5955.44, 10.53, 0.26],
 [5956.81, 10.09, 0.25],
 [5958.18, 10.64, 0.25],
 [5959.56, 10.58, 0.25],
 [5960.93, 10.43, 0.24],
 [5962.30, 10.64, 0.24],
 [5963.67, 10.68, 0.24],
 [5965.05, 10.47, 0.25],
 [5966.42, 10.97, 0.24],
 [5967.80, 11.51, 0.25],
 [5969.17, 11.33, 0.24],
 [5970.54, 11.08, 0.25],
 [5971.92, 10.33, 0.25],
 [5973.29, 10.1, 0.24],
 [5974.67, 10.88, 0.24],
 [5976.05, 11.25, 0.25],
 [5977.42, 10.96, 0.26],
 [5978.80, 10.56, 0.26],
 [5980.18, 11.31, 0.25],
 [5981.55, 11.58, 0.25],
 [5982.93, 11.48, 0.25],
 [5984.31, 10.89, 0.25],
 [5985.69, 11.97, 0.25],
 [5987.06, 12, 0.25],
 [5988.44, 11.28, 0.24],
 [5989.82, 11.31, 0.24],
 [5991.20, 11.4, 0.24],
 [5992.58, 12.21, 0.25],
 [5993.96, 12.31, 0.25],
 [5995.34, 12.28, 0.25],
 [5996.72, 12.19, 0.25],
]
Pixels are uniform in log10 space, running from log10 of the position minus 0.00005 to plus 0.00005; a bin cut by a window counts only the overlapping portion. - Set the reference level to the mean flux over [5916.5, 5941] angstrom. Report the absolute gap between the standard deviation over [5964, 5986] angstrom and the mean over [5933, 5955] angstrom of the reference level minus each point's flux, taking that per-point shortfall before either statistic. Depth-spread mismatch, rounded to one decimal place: 1.2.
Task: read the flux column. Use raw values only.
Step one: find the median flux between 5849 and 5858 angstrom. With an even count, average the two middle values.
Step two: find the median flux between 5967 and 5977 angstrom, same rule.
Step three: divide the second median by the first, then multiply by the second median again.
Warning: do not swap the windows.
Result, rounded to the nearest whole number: 11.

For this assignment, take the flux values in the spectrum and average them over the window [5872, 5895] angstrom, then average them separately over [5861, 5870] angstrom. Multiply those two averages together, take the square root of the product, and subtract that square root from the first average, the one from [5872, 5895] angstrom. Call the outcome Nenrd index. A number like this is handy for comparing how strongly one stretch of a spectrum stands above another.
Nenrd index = -1.4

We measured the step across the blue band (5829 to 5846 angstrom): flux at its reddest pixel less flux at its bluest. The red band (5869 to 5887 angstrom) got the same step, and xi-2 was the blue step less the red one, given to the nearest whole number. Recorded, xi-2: 6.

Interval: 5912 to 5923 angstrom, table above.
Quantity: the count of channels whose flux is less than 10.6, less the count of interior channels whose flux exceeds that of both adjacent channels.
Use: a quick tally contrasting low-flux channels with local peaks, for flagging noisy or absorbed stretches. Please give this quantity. 5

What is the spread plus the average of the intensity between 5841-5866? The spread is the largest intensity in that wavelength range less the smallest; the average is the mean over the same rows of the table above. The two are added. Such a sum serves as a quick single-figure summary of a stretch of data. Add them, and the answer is 15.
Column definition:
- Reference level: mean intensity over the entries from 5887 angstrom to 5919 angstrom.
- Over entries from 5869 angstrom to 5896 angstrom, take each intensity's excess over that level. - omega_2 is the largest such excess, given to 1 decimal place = 3.4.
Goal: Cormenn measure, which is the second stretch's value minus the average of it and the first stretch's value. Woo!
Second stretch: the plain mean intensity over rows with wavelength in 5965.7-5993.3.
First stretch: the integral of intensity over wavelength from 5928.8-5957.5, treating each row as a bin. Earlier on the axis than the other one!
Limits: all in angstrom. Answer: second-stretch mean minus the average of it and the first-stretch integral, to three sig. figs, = -150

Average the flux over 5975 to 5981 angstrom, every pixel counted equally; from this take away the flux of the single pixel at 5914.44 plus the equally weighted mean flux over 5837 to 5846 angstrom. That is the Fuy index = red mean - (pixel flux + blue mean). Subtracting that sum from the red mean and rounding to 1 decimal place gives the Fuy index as -10.7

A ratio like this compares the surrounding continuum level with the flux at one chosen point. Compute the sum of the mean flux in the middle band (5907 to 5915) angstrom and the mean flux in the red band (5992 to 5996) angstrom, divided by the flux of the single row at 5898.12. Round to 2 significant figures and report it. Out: 3.9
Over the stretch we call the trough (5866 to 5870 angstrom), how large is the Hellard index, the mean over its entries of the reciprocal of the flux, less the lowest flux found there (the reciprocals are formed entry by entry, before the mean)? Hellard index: -9.6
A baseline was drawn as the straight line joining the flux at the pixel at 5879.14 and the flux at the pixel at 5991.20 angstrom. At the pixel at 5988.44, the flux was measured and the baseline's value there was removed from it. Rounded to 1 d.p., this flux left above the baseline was -0.1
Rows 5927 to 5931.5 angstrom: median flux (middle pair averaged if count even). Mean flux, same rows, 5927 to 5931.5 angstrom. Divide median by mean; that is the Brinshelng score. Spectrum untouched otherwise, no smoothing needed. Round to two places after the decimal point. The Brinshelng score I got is 0.99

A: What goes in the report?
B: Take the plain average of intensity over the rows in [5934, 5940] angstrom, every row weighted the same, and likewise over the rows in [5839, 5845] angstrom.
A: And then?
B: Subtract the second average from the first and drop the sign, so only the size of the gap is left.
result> 1.5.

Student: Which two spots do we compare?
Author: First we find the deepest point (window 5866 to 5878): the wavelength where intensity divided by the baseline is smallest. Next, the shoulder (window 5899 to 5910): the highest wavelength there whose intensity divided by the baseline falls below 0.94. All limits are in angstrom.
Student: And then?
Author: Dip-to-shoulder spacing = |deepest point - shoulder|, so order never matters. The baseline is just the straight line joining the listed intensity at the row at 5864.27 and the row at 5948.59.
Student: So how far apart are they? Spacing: 31.2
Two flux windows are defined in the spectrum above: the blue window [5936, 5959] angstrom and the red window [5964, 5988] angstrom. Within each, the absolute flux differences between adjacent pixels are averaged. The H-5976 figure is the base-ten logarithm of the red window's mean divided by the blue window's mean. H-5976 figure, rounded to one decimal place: 0.1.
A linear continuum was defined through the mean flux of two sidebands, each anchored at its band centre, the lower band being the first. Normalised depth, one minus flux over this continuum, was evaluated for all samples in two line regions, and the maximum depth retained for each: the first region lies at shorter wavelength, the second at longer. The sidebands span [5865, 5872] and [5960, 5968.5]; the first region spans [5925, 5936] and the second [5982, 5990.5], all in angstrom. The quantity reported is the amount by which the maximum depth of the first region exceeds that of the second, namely 0.10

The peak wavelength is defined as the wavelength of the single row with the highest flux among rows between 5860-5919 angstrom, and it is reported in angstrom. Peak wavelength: 5860.22 angstrom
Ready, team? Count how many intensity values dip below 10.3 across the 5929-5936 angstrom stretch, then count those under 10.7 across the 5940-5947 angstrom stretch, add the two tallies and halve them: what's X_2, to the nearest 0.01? 1.00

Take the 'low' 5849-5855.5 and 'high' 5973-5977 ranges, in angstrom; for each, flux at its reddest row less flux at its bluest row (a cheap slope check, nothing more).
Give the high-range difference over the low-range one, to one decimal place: -5.2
